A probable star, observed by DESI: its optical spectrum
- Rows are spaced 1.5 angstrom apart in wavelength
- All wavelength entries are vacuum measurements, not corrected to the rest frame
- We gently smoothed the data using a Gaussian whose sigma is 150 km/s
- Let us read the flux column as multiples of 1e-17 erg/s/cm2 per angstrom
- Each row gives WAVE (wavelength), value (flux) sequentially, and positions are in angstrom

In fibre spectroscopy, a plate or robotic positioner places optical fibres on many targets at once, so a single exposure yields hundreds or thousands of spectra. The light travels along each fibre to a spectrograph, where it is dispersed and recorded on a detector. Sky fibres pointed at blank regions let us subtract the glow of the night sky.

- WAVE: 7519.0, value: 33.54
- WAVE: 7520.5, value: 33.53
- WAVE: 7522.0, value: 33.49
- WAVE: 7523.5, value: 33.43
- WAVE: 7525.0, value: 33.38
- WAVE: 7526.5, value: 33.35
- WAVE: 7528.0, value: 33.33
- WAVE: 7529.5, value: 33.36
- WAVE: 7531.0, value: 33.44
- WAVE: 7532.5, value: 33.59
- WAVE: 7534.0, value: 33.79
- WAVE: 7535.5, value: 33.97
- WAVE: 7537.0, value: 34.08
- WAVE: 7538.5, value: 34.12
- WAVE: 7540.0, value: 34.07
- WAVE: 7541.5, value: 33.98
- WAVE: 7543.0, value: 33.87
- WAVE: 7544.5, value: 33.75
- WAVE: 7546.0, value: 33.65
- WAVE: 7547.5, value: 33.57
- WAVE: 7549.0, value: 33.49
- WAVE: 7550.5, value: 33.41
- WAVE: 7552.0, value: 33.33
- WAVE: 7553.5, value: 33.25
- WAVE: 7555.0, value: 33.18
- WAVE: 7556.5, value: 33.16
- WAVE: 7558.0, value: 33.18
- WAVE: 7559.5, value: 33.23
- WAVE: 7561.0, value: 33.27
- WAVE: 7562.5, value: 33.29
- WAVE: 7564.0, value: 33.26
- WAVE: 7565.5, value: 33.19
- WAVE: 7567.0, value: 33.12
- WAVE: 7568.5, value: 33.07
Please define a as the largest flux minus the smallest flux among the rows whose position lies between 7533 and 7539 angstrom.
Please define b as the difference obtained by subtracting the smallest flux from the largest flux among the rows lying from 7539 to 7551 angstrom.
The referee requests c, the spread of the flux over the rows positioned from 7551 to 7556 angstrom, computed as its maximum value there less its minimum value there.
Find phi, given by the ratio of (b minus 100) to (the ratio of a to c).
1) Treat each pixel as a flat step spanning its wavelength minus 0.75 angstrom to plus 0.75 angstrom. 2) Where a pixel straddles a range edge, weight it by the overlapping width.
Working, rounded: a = 0.33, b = 0.66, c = 0.15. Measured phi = -45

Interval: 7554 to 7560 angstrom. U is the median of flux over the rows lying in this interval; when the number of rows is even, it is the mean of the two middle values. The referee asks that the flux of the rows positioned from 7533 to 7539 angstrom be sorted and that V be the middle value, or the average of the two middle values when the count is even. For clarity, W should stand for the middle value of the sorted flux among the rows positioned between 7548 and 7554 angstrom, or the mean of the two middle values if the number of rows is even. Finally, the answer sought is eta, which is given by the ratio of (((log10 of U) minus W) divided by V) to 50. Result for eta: -0.0187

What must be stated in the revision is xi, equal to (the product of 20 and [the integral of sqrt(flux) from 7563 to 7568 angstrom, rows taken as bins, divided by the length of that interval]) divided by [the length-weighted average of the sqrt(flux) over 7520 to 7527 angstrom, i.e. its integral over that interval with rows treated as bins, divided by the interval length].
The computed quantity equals 19.9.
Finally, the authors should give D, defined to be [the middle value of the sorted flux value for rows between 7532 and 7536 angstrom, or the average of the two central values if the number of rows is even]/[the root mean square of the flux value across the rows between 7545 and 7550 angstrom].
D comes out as 1.01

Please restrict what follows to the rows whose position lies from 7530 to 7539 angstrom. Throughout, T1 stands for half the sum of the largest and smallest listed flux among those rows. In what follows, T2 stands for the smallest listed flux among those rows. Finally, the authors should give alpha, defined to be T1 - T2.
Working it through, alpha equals 0.34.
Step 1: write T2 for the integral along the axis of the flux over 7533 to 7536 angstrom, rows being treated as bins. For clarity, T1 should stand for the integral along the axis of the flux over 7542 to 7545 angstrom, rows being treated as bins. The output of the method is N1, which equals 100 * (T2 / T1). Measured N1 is 100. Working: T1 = 101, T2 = 102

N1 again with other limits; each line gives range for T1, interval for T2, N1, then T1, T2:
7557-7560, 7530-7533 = 101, 100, 100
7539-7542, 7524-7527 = 98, 102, 100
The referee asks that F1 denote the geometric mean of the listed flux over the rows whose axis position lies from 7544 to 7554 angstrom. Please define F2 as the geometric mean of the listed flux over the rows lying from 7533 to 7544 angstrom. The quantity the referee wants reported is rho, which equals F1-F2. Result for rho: -0.5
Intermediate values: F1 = 33.5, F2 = 34.0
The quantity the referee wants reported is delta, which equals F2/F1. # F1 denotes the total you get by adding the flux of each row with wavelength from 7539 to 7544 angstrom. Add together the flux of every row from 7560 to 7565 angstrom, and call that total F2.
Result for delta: 0.98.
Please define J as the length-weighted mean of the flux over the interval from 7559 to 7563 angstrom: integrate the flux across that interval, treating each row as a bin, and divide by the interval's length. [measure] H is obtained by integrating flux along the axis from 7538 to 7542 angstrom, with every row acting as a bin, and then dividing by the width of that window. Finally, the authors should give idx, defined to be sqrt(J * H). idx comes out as 33.7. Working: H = 34.06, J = 33.3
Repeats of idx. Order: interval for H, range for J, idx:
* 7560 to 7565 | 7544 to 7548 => 33.5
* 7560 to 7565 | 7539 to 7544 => 33.6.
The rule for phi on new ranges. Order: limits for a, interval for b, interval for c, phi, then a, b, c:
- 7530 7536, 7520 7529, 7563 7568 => -26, 0.53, 0.20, 0.14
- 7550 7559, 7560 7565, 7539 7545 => -128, 0.25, 0.03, 0.32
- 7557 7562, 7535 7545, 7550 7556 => -255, 0.09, 0.37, 0.23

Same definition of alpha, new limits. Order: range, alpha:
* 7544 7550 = 0.13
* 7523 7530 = 0.05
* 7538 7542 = 0.07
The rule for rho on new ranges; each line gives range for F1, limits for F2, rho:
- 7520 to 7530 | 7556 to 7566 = 0.2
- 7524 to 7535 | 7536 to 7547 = -0.5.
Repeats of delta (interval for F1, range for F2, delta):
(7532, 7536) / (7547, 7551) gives 0.99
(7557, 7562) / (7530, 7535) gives 1.01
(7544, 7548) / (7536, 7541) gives 1.01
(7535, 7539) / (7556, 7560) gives 0.97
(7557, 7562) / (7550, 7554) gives 1.00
